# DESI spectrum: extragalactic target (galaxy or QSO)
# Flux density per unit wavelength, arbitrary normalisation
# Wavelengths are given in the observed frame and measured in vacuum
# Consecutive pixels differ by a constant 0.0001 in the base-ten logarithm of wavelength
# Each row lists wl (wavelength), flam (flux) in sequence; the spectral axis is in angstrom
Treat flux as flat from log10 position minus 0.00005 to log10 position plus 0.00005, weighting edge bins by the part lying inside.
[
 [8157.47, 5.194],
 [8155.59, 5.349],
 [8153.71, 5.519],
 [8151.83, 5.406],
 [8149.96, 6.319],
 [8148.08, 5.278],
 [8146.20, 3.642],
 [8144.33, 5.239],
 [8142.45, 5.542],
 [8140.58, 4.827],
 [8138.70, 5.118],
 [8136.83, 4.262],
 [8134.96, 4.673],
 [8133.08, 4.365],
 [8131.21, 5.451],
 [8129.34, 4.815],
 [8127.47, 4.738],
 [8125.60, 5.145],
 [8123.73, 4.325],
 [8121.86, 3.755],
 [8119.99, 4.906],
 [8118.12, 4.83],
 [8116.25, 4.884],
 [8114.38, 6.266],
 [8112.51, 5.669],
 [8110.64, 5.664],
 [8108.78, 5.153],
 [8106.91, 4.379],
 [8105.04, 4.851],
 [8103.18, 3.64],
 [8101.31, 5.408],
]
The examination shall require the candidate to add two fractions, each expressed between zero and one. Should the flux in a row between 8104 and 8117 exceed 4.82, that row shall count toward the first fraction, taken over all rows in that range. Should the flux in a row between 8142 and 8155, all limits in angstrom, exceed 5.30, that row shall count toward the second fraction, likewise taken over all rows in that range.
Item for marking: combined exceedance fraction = 1.4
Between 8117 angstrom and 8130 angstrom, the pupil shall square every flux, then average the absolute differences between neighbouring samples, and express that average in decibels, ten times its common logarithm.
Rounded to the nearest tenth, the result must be 6.7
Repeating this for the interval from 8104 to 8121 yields 7.1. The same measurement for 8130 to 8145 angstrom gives 7.4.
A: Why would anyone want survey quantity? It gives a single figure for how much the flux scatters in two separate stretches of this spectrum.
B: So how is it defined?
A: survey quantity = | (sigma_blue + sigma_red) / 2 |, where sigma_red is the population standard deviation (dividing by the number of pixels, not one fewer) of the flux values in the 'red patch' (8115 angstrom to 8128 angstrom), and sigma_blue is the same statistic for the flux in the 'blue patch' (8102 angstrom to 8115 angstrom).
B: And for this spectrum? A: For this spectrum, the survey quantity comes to 0.63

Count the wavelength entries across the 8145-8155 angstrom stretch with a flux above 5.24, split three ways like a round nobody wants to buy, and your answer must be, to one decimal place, 1.3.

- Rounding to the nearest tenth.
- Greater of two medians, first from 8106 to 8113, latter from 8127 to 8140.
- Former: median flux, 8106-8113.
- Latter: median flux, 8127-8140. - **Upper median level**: 5.4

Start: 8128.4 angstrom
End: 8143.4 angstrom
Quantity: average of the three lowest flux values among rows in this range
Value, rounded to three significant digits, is 4.43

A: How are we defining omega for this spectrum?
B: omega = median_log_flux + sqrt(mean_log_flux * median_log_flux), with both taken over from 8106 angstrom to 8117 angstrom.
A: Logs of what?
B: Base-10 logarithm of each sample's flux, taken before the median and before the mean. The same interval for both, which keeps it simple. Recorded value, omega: 1.46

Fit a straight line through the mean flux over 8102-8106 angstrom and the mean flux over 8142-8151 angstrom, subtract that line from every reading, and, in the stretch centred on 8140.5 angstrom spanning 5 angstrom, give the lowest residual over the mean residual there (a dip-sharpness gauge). -3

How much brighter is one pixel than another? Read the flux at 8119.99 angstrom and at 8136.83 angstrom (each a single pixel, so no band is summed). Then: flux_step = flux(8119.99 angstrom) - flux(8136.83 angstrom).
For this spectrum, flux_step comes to 0.6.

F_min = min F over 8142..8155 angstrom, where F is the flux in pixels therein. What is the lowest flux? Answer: 3.642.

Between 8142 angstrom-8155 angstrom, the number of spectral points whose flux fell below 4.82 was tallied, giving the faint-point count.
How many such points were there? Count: 1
